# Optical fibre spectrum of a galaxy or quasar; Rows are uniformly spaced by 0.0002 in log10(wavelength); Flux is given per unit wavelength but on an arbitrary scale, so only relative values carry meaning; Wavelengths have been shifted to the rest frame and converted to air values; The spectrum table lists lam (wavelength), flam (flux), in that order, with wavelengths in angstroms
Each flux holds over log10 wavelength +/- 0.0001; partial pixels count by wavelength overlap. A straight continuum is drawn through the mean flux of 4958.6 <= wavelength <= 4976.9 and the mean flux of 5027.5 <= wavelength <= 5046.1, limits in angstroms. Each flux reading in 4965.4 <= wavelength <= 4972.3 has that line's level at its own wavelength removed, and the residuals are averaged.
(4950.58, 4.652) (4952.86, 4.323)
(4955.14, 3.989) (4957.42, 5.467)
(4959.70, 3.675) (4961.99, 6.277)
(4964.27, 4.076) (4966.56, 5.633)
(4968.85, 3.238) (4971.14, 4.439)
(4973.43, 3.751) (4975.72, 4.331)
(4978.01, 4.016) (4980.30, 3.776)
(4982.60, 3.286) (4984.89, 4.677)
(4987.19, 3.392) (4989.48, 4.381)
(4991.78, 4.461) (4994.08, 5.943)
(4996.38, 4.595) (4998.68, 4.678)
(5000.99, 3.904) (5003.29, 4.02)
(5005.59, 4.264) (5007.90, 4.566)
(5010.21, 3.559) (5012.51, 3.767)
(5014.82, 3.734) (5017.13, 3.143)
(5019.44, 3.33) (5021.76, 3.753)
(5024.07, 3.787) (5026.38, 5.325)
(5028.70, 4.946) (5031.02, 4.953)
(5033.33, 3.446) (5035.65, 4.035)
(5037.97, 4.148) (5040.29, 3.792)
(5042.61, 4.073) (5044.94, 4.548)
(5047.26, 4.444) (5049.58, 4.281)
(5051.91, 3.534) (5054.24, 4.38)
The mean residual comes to 0.01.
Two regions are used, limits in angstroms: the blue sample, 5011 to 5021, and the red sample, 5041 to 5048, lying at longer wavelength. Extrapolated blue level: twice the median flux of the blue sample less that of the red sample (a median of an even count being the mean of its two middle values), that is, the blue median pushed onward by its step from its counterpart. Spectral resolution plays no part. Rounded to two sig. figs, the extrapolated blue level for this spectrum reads 2.6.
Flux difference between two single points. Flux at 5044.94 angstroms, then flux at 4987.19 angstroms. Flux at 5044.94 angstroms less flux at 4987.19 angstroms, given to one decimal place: 1.2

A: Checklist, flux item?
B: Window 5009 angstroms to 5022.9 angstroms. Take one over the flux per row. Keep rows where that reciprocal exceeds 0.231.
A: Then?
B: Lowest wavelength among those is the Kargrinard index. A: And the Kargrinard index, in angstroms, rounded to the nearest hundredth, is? 5010.21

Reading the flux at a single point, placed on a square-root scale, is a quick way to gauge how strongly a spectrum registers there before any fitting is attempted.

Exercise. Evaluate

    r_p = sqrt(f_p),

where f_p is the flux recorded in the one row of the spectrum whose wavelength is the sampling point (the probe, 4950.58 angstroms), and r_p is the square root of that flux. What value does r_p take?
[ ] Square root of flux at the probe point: 2.16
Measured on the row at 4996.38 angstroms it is 2.14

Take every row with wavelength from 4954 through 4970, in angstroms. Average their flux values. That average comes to 4.6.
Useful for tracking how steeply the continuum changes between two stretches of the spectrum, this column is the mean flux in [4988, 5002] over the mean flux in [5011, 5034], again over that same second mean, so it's 0.29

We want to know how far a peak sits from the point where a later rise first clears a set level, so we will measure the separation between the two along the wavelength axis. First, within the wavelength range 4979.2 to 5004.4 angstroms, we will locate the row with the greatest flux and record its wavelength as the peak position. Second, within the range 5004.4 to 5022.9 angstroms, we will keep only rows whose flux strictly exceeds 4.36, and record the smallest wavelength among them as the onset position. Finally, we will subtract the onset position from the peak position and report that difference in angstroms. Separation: -13.8 angstroms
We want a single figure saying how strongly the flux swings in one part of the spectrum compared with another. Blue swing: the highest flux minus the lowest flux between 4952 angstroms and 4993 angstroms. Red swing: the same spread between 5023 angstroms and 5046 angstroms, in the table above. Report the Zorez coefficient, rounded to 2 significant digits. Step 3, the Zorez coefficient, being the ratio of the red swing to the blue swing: 0.62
